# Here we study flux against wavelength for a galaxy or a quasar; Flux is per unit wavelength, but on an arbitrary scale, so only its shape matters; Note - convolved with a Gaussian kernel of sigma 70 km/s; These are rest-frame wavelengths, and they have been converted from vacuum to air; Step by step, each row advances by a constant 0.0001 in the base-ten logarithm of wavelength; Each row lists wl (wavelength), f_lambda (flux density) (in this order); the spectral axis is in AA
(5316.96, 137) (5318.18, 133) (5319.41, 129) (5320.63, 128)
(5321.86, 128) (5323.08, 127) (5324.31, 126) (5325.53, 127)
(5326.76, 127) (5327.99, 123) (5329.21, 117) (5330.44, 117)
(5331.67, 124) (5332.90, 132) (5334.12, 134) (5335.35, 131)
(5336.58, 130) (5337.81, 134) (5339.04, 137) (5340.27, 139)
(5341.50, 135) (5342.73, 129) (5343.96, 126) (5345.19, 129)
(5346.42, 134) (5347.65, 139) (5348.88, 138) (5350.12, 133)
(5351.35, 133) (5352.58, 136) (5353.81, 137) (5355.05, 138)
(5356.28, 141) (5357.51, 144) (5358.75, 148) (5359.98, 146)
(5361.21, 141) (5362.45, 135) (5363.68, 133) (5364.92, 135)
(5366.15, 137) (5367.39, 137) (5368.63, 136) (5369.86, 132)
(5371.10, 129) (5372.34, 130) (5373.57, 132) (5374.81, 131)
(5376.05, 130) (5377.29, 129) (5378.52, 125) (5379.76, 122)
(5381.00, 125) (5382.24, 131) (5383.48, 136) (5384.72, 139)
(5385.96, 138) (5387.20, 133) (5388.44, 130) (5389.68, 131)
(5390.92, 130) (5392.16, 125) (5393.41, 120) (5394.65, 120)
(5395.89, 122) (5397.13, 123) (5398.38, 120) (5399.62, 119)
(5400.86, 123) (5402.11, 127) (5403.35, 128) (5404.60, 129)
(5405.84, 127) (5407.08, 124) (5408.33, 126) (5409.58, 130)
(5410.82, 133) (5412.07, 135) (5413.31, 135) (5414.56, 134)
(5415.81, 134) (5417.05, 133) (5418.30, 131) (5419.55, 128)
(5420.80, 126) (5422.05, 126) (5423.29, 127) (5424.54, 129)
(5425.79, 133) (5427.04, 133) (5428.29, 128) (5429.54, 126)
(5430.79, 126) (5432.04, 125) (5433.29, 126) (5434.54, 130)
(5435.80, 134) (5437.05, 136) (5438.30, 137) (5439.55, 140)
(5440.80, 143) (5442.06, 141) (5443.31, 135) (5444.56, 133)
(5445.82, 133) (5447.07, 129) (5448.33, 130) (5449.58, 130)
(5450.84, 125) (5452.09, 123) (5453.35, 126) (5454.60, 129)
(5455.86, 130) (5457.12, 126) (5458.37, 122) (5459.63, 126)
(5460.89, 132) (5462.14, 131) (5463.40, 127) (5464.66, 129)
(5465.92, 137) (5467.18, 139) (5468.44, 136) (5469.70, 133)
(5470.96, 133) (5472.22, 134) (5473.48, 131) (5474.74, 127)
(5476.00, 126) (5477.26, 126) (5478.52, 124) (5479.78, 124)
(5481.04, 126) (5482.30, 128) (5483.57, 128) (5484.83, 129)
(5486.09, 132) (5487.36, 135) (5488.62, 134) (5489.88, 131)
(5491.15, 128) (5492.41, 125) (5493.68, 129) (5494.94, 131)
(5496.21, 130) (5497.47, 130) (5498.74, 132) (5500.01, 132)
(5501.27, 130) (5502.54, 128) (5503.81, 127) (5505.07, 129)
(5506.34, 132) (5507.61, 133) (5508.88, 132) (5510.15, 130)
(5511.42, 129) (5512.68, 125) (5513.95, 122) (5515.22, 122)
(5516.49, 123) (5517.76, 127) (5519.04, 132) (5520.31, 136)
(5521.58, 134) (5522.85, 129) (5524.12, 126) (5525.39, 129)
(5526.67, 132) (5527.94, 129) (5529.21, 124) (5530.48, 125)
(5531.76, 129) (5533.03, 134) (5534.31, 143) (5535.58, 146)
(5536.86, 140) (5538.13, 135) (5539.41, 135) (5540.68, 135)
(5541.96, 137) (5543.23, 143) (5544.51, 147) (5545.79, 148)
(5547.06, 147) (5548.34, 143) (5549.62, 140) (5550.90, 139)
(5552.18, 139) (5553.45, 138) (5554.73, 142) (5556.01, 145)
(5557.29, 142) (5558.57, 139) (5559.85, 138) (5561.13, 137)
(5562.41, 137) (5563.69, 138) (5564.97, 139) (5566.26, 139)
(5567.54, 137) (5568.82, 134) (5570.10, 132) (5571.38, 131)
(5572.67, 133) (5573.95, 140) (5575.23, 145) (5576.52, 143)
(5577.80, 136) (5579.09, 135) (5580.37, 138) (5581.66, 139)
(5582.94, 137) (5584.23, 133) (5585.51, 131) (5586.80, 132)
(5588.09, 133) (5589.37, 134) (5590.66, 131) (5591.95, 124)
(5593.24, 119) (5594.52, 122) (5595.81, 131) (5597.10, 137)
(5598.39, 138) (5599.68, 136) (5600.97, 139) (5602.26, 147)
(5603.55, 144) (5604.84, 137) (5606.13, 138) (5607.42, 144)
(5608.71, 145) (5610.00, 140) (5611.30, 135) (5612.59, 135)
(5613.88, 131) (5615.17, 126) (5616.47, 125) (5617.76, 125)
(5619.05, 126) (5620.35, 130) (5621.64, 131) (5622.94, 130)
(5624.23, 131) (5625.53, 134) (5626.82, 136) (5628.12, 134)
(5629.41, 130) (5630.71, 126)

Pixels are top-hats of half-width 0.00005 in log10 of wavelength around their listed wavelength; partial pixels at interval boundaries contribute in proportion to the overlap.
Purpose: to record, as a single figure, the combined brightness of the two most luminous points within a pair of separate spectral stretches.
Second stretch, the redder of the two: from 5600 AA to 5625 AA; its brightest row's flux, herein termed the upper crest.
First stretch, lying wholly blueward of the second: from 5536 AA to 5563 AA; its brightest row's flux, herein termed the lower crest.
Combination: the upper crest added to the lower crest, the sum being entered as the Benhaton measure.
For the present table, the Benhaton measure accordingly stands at 295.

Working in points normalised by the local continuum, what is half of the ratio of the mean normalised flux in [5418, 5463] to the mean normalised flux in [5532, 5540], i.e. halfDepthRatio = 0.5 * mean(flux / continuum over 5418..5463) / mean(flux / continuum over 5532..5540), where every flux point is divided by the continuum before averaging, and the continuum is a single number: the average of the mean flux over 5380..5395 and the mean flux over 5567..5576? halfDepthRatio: 0.47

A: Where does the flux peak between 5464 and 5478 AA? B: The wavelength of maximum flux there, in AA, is 5467.18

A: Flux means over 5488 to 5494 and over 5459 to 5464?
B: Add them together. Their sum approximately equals 258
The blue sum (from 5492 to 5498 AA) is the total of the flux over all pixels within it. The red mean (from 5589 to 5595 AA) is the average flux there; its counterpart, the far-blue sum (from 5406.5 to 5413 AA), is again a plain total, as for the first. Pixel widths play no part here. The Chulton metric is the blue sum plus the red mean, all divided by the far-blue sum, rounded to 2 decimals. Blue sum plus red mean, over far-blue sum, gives 1.19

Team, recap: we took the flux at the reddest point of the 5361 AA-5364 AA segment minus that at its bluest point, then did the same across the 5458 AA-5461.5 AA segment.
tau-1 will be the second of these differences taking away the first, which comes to 18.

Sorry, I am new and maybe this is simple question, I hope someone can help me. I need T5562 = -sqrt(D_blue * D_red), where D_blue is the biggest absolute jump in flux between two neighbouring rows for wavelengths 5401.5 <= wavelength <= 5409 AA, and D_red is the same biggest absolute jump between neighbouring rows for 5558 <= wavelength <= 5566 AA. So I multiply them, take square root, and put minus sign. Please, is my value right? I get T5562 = -1.73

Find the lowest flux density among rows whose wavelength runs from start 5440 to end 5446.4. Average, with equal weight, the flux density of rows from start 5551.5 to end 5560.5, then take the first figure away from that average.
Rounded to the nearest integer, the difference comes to 7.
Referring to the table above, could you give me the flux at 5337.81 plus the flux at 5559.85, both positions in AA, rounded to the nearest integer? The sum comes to 272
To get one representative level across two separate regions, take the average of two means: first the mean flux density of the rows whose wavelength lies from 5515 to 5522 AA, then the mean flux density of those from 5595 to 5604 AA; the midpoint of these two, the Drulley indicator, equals 134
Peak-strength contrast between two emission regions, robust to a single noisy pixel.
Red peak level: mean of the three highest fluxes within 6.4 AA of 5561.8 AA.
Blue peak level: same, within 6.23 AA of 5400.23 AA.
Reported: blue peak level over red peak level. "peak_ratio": 0.90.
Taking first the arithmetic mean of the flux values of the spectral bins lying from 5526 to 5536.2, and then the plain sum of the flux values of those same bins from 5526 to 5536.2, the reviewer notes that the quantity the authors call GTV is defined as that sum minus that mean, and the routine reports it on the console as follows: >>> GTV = 929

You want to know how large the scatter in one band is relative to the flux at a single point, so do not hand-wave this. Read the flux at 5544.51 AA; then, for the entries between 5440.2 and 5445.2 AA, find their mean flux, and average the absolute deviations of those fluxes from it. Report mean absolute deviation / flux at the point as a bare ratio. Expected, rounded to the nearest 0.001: 0.027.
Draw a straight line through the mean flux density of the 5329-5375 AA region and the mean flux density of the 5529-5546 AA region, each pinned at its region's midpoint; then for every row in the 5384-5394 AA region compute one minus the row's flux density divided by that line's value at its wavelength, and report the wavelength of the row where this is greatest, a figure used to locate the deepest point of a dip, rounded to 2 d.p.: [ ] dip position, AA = 5393.41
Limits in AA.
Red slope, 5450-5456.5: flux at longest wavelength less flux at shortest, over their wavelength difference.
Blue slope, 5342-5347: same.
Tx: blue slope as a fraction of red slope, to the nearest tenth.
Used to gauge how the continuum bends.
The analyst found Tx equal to 1.4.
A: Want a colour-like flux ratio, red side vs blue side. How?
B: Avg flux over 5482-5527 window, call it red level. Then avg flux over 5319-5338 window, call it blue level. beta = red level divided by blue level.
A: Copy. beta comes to 1.02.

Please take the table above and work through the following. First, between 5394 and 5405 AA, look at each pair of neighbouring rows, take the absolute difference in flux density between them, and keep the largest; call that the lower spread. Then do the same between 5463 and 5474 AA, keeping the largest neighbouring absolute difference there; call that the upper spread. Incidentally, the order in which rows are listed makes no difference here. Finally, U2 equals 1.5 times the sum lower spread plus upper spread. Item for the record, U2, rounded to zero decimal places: 18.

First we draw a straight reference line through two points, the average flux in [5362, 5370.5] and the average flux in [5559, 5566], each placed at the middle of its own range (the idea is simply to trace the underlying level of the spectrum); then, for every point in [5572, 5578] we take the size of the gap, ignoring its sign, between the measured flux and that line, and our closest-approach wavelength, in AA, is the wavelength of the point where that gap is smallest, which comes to 5577.80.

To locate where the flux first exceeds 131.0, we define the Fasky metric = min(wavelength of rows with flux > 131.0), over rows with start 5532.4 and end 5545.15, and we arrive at 5533.03 AA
